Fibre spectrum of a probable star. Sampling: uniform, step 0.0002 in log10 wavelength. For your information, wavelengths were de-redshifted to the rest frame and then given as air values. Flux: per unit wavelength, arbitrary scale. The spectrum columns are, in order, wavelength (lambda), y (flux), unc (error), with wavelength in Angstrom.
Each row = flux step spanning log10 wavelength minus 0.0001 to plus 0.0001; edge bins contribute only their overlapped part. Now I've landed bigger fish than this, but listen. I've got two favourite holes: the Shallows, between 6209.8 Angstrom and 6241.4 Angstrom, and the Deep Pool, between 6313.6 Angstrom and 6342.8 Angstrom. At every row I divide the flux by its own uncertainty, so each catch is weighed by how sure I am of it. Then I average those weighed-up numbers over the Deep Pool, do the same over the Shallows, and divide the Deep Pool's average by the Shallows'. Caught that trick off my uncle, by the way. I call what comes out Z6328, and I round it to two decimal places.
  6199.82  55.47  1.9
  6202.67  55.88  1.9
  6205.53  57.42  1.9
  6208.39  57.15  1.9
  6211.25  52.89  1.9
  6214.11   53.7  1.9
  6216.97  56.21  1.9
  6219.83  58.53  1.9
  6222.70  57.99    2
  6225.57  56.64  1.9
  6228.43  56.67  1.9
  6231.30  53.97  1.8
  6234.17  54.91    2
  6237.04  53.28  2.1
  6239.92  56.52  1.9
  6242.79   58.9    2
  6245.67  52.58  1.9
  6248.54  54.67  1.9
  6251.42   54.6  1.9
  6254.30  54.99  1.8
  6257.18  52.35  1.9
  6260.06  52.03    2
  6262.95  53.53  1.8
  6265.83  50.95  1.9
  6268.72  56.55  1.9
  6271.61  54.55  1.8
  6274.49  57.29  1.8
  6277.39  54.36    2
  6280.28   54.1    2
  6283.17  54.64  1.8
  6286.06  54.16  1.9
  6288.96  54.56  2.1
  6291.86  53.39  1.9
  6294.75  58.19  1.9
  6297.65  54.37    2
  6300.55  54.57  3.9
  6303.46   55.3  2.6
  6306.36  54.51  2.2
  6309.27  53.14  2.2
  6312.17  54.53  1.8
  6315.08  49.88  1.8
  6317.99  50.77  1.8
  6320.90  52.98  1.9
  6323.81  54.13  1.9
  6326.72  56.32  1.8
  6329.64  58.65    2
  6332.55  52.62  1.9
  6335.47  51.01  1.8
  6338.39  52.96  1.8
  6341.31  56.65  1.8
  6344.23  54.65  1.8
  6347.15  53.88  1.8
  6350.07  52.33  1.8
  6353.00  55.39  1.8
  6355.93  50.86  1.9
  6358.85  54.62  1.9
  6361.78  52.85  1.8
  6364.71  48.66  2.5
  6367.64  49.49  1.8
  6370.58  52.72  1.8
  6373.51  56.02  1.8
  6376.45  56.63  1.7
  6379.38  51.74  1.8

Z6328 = 1.00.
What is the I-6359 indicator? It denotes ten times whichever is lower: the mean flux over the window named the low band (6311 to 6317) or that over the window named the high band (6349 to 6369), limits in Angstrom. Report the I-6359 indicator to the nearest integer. 520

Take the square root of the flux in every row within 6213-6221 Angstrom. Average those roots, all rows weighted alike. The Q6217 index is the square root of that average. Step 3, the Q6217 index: 2.74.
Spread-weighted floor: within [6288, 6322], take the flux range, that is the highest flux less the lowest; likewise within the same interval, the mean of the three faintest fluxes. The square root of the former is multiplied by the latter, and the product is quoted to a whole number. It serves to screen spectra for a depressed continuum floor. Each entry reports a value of 148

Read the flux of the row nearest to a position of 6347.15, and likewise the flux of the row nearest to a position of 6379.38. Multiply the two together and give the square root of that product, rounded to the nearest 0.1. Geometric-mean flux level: 52.8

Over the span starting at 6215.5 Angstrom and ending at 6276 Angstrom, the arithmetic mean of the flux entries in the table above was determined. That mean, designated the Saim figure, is 55.1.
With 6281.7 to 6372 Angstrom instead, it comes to 53.6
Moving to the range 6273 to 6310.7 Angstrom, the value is 54.8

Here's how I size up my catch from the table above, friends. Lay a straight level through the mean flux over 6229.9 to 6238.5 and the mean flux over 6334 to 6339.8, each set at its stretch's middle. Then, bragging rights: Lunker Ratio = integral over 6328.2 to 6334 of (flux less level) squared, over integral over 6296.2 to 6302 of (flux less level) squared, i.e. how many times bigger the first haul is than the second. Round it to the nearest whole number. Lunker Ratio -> 7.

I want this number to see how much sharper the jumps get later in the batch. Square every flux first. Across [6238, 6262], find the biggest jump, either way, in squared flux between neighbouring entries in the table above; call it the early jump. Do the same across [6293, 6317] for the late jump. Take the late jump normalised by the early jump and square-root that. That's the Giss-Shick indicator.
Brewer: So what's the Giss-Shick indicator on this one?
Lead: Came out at 0.83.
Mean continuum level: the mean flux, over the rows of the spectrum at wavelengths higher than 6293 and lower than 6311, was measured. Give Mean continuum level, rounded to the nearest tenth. 55.0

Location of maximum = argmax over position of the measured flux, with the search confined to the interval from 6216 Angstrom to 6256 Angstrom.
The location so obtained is 6242.79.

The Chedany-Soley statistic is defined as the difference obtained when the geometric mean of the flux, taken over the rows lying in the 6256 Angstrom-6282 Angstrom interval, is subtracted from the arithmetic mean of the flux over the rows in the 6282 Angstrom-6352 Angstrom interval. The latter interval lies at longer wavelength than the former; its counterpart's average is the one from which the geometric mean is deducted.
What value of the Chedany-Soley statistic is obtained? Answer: 0.2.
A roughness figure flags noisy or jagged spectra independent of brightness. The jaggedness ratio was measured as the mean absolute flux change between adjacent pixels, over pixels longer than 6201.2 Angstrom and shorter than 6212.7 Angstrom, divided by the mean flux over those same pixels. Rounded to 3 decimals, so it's 0.036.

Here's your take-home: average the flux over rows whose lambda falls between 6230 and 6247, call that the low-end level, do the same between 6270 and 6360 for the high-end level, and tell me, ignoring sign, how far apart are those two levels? 0.9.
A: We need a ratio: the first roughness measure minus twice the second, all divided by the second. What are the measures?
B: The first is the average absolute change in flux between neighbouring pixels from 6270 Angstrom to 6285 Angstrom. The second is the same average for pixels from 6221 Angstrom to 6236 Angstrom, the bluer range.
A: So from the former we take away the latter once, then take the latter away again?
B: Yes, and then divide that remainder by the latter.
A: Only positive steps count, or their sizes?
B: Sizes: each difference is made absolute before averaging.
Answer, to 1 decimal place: -0.7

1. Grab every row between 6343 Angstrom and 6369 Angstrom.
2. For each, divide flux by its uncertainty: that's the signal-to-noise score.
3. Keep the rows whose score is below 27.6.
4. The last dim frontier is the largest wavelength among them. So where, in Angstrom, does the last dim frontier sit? 6367.64 Angstrom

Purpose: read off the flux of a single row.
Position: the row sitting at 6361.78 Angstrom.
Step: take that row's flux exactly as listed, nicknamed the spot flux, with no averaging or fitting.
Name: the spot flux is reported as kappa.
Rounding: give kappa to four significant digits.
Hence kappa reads 52.85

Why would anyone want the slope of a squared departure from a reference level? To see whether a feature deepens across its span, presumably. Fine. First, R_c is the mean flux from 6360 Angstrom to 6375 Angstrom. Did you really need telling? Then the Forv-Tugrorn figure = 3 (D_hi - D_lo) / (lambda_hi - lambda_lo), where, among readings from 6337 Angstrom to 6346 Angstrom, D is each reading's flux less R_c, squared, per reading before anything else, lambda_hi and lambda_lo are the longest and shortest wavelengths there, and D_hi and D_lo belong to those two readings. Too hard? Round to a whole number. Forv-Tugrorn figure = 3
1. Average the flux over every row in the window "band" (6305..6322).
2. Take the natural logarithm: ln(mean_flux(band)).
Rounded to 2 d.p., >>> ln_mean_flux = 3.96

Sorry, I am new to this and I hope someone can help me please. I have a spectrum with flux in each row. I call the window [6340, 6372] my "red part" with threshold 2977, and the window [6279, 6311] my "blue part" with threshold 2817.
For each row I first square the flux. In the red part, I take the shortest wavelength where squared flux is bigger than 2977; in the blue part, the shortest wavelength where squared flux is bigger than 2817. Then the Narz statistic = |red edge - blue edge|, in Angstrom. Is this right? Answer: 61.0 Angstrom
